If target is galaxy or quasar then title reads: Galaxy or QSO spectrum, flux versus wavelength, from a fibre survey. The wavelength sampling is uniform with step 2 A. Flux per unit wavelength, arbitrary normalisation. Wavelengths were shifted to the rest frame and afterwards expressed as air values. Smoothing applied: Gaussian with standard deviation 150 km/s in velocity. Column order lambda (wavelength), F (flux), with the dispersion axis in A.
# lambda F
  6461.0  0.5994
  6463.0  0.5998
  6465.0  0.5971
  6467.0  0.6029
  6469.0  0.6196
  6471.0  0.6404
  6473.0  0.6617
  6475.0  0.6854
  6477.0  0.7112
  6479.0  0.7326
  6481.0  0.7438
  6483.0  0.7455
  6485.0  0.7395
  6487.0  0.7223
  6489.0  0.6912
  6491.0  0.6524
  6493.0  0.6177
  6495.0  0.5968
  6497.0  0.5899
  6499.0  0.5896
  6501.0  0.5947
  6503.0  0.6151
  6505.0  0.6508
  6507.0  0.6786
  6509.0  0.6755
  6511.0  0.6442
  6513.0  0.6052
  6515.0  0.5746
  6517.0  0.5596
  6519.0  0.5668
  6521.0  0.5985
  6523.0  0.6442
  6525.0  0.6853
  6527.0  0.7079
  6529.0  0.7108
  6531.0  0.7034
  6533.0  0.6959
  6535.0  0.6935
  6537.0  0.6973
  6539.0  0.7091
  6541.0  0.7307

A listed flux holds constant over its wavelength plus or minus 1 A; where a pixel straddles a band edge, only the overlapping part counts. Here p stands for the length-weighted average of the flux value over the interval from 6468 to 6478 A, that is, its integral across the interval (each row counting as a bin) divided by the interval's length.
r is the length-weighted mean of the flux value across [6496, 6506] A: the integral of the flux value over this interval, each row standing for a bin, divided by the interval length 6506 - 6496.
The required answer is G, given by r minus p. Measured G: -0.056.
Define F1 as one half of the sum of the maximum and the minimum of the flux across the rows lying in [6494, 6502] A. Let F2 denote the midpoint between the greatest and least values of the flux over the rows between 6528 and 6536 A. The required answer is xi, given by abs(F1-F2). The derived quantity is 0.11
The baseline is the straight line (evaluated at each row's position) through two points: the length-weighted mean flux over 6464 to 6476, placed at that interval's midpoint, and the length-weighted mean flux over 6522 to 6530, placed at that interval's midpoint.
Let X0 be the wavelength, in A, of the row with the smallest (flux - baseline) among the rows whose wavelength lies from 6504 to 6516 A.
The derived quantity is 6515.0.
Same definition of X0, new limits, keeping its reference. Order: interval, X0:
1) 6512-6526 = 6517.0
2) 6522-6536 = 6523.0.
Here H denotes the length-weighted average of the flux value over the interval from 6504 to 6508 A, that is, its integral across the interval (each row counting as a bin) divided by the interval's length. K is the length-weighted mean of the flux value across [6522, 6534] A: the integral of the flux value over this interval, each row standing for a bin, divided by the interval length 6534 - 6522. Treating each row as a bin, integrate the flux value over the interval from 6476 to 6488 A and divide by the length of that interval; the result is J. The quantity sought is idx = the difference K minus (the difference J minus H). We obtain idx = 0.623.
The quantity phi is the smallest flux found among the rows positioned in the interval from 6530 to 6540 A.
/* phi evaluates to 0.6935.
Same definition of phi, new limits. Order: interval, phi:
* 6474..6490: 0.6854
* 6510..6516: 0.5746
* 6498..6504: 0.5896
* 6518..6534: 0.5668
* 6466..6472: 0.6029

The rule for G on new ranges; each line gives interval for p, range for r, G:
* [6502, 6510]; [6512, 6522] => -0.074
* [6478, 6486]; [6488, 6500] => -0.117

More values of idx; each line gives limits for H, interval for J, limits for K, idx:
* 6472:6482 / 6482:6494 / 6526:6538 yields 0.714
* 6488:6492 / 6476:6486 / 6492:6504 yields 0.538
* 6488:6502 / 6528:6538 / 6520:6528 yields 0.578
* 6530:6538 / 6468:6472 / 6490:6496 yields 0.690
